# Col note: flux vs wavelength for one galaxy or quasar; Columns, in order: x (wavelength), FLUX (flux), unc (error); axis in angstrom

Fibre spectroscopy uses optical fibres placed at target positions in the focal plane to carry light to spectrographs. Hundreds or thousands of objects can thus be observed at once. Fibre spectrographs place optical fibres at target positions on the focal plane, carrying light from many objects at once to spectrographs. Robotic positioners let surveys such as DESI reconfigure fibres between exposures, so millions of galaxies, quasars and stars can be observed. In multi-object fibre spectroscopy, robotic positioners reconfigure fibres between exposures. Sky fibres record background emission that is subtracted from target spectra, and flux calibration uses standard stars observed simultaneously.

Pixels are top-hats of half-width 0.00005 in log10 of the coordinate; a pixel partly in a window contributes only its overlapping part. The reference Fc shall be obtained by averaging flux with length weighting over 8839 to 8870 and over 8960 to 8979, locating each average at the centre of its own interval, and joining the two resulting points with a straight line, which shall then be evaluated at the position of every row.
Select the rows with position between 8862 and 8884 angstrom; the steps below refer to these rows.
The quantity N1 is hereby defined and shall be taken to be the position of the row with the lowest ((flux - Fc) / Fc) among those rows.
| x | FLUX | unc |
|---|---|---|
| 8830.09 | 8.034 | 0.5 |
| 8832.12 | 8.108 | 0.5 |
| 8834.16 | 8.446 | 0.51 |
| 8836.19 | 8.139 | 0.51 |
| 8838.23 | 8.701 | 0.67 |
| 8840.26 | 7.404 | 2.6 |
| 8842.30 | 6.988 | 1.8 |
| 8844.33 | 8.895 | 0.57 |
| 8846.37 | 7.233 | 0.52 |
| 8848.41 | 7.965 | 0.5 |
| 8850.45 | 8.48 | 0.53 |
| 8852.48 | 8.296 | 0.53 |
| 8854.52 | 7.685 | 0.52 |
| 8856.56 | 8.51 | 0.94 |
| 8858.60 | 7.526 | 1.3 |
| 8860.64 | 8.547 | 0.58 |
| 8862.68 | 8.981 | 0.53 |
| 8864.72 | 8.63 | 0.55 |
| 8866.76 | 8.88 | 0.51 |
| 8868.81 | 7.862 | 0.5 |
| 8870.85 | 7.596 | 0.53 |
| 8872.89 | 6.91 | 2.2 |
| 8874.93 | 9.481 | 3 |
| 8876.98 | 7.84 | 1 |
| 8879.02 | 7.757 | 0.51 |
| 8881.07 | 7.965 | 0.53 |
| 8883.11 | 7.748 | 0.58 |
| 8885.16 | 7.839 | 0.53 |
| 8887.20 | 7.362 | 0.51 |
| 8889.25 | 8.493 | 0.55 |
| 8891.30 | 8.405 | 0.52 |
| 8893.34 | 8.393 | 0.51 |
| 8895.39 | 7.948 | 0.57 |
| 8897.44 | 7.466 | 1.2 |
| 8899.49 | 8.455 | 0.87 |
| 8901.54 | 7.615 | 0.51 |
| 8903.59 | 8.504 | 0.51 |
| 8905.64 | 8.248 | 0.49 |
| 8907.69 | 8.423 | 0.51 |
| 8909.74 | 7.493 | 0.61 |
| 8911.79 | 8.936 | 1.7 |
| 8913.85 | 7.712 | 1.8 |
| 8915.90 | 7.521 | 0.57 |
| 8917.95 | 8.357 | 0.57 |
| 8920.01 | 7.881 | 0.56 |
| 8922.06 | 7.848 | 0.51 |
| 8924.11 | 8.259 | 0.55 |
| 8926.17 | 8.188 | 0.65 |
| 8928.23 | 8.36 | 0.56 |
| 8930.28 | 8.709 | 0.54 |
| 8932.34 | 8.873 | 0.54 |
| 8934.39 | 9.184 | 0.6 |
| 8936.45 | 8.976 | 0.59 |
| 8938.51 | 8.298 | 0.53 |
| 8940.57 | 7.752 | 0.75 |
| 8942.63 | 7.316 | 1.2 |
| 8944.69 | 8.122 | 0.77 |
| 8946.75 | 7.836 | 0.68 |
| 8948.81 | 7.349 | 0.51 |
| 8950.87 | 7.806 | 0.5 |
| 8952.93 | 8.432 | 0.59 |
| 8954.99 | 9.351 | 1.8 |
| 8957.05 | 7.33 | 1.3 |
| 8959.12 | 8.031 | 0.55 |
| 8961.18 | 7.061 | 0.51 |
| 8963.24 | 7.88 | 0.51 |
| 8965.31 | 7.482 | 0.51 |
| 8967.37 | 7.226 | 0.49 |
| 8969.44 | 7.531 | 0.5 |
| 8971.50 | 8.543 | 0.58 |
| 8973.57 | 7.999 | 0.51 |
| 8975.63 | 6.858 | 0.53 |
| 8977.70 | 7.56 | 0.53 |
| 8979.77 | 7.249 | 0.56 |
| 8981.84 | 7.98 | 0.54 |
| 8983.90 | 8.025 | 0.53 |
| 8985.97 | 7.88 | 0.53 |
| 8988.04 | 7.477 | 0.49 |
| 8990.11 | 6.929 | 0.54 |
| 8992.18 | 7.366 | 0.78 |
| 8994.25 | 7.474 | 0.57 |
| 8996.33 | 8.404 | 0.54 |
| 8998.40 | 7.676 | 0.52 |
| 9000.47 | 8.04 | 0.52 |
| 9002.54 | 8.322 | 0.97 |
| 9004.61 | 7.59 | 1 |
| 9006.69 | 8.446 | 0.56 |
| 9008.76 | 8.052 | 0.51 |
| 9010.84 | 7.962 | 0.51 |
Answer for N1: 8872.89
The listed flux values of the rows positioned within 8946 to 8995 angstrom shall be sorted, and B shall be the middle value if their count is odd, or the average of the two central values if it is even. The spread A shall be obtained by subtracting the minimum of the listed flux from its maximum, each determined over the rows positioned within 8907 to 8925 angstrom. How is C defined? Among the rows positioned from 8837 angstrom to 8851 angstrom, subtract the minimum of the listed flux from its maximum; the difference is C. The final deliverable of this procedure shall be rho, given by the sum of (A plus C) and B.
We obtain 10.9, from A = 1.4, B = 7.55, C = 1.9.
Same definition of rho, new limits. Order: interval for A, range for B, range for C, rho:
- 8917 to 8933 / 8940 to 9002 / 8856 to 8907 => 11.3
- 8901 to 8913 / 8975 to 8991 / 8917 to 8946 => 10.8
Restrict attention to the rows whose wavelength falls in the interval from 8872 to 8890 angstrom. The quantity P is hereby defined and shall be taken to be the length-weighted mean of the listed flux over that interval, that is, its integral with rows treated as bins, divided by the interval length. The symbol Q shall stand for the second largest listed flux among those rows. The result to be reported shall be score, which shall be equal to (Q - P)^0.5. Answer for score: 0.75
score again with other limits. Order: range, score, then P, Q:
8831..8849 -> 0.85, 7.99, 8.701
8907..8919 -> 0.60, 8.06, 8.423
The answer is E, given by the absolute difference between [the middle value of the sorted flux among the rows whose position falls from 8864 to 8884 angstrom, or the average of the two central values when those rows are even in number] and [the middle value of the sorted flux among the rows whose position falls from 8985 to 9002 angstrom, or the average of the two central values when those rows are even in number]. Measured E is 0.27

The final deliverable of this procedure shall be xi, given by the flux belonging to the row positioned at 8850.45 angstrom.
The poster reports 8.48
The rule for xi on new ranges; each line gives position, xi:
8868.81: 7.862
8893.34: 8.393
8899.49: 8.455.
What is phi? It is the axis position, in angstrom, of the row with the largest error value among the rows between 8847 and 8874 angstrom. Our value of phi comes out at 8872.89 angstrom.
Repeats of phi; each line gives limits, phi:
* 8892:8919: 8913.85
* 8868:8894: 8874.93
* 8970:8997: 8992.18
